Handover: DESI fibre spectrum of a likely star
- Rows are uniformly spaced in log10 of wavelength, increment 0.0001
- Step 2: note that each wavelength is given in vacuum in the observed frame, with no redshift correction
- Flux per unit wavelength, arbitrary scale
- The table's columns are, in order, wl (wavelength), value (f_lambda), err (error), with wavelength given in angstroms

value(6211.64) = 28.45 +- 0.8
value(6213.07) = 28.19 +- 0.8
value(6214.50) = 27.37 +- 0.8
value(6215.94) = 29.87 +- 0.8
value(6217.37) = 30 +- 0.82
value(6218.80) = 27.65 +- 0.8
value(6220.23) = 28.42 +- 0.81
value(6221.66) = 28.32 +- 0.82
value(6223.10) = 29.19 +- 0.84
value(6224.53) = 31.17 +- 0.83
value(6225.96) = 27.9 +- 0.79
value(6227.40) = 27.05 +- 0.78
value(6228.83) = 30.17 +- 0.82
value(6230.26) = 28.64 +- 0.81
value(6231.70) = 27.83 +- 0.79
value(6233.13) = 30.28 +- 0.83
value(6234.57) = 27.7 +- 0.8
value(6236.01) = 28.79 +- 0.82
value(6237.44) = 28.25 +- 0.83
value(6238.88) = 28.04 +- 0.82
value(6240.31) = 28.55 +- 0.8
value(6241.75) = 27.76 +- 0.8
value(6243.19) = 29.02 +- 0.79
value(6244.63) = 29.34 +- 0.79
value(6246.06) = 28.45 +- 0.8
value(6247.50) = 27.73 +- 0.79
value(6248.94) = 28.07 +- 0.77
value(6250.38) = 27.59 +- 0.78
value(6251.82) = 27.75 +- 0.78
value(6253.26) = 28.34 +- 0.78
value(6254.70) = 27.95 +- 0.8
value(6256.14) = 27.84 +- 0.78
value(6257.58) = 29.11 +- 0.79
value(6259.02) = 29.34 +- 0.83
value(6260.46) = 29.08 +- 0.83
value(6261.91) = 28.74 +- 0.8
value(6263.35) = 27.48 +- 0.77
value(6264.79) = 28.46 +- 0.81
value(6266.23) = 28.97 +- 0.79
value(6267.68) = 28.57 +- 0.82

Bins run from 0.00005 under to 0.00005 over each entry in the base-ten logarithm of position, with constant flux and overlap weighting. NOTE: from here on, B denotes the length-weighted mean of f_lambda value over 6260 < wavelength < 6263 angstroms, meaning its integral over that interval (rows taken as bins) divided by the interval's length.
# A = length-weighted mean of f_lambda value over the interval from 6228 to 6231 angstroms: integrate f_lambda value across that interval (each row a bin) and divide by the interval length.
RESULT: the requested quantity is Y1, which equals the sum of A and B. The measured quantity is 58.0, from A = 29.3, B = 28.7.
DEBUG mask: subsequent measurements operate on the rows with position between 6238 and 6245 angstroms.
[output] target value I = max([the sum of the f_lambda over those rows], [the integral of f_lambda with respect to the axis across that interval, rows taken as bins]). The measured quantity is 199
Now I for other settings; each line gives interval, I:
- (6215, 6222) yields 202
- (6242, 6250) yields 227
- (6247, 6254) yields 195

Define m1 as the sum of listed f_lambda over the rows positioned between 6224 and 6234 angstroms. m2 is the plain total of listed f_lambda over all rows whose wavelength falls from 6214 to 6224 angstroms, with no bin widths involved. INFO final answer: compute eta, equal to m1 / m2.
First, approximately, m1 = 203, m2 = 201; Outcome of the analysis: 1.01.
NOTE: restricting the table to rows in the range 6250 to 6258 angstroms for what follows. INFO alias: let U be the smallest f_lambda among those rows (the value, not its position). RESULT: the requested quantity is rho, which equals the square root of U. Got 5.253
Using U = 27.59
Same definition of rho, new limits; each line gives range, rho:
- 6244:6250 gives 5.266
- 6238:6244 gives 5.269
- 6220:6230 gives 5.201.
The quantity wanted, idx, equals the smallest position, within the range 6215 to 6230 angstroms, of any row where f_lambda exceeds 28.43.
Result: 6215.94 angstroms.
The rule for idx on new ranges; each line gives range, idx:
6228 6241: 6228.83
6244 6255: 6244.63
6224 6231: 6224.53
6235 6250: 6236.01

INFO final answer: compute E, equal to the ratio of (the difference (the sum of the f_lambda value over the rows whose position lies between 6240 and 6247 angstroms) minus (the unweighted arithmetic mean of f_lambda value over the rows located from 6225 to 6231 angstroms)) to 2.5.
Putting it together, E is 46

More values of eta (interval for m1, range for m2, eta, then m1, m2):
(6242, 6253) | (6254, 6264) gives 0.99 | 198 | 200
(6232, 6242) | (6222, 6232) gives 0.99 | 199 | 202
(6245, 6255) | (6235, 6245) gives 0.98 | 196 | 200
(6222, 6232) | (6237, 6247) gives 1.01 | 202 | 199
